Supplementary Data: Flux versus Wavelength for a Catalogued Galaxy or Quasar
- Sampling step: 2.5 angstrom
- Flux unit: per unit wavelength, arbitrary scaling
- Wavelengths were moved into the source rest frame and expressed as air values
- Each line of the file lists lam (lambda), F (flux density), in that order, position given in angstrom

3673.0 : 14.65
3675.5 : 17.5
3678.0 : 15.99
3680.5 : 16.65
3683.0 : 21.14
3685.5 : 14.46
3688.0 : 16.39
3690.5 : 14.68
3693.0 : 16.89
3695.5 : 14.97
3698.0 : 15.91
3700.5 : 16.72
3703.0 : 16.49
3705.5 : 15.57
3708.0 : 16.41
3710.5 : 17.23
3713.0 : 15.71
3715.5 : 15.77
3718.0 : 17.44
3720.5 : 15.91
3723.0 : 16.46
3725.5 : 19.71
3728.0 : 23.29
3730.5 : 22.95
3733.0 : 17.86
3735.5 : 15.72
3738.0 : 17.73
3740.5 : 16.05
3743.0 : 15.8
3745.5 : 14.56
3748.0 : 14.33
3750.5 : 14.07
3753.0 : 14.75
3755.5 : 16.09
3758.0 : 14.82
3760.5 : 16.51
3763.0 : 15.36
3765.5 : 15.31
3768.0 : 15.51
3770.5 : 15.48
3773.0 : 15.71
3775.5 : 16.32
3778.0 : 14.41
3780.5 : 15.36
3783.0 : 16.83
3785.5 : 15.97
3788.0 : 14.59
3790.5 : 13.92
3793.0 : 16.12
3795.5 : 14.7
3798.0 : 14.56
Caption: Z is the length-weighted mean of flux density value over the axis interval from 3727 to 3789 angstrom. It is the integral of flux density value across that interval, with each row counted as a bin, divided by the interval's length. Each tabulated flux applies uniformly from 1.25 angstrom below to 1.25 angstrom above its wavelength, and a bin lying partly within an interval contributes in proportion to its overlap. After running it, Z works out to 16.2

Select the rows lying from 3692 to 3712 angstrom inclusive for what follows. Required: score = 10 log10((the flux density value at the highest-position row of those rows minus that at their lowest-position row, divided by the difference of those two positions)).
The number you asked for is -17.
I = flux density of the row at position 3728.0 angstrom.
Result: 23.29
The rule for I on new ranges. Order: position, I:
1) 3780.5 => 15.36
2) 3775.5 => 16.32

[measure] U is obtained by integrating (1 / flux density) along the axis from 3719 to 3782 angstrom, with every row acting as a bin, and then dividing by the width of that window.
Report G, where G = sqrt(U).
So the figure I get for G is 0.249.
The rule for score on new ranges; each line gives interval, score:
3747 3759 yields -13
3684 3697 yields -13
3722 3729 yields 1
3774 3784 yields -12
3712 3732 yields -4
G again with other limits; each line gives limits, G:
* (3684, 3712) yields 0.250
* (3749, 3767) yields 0.256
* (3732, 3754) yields 0.254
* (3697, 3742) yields 0.242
